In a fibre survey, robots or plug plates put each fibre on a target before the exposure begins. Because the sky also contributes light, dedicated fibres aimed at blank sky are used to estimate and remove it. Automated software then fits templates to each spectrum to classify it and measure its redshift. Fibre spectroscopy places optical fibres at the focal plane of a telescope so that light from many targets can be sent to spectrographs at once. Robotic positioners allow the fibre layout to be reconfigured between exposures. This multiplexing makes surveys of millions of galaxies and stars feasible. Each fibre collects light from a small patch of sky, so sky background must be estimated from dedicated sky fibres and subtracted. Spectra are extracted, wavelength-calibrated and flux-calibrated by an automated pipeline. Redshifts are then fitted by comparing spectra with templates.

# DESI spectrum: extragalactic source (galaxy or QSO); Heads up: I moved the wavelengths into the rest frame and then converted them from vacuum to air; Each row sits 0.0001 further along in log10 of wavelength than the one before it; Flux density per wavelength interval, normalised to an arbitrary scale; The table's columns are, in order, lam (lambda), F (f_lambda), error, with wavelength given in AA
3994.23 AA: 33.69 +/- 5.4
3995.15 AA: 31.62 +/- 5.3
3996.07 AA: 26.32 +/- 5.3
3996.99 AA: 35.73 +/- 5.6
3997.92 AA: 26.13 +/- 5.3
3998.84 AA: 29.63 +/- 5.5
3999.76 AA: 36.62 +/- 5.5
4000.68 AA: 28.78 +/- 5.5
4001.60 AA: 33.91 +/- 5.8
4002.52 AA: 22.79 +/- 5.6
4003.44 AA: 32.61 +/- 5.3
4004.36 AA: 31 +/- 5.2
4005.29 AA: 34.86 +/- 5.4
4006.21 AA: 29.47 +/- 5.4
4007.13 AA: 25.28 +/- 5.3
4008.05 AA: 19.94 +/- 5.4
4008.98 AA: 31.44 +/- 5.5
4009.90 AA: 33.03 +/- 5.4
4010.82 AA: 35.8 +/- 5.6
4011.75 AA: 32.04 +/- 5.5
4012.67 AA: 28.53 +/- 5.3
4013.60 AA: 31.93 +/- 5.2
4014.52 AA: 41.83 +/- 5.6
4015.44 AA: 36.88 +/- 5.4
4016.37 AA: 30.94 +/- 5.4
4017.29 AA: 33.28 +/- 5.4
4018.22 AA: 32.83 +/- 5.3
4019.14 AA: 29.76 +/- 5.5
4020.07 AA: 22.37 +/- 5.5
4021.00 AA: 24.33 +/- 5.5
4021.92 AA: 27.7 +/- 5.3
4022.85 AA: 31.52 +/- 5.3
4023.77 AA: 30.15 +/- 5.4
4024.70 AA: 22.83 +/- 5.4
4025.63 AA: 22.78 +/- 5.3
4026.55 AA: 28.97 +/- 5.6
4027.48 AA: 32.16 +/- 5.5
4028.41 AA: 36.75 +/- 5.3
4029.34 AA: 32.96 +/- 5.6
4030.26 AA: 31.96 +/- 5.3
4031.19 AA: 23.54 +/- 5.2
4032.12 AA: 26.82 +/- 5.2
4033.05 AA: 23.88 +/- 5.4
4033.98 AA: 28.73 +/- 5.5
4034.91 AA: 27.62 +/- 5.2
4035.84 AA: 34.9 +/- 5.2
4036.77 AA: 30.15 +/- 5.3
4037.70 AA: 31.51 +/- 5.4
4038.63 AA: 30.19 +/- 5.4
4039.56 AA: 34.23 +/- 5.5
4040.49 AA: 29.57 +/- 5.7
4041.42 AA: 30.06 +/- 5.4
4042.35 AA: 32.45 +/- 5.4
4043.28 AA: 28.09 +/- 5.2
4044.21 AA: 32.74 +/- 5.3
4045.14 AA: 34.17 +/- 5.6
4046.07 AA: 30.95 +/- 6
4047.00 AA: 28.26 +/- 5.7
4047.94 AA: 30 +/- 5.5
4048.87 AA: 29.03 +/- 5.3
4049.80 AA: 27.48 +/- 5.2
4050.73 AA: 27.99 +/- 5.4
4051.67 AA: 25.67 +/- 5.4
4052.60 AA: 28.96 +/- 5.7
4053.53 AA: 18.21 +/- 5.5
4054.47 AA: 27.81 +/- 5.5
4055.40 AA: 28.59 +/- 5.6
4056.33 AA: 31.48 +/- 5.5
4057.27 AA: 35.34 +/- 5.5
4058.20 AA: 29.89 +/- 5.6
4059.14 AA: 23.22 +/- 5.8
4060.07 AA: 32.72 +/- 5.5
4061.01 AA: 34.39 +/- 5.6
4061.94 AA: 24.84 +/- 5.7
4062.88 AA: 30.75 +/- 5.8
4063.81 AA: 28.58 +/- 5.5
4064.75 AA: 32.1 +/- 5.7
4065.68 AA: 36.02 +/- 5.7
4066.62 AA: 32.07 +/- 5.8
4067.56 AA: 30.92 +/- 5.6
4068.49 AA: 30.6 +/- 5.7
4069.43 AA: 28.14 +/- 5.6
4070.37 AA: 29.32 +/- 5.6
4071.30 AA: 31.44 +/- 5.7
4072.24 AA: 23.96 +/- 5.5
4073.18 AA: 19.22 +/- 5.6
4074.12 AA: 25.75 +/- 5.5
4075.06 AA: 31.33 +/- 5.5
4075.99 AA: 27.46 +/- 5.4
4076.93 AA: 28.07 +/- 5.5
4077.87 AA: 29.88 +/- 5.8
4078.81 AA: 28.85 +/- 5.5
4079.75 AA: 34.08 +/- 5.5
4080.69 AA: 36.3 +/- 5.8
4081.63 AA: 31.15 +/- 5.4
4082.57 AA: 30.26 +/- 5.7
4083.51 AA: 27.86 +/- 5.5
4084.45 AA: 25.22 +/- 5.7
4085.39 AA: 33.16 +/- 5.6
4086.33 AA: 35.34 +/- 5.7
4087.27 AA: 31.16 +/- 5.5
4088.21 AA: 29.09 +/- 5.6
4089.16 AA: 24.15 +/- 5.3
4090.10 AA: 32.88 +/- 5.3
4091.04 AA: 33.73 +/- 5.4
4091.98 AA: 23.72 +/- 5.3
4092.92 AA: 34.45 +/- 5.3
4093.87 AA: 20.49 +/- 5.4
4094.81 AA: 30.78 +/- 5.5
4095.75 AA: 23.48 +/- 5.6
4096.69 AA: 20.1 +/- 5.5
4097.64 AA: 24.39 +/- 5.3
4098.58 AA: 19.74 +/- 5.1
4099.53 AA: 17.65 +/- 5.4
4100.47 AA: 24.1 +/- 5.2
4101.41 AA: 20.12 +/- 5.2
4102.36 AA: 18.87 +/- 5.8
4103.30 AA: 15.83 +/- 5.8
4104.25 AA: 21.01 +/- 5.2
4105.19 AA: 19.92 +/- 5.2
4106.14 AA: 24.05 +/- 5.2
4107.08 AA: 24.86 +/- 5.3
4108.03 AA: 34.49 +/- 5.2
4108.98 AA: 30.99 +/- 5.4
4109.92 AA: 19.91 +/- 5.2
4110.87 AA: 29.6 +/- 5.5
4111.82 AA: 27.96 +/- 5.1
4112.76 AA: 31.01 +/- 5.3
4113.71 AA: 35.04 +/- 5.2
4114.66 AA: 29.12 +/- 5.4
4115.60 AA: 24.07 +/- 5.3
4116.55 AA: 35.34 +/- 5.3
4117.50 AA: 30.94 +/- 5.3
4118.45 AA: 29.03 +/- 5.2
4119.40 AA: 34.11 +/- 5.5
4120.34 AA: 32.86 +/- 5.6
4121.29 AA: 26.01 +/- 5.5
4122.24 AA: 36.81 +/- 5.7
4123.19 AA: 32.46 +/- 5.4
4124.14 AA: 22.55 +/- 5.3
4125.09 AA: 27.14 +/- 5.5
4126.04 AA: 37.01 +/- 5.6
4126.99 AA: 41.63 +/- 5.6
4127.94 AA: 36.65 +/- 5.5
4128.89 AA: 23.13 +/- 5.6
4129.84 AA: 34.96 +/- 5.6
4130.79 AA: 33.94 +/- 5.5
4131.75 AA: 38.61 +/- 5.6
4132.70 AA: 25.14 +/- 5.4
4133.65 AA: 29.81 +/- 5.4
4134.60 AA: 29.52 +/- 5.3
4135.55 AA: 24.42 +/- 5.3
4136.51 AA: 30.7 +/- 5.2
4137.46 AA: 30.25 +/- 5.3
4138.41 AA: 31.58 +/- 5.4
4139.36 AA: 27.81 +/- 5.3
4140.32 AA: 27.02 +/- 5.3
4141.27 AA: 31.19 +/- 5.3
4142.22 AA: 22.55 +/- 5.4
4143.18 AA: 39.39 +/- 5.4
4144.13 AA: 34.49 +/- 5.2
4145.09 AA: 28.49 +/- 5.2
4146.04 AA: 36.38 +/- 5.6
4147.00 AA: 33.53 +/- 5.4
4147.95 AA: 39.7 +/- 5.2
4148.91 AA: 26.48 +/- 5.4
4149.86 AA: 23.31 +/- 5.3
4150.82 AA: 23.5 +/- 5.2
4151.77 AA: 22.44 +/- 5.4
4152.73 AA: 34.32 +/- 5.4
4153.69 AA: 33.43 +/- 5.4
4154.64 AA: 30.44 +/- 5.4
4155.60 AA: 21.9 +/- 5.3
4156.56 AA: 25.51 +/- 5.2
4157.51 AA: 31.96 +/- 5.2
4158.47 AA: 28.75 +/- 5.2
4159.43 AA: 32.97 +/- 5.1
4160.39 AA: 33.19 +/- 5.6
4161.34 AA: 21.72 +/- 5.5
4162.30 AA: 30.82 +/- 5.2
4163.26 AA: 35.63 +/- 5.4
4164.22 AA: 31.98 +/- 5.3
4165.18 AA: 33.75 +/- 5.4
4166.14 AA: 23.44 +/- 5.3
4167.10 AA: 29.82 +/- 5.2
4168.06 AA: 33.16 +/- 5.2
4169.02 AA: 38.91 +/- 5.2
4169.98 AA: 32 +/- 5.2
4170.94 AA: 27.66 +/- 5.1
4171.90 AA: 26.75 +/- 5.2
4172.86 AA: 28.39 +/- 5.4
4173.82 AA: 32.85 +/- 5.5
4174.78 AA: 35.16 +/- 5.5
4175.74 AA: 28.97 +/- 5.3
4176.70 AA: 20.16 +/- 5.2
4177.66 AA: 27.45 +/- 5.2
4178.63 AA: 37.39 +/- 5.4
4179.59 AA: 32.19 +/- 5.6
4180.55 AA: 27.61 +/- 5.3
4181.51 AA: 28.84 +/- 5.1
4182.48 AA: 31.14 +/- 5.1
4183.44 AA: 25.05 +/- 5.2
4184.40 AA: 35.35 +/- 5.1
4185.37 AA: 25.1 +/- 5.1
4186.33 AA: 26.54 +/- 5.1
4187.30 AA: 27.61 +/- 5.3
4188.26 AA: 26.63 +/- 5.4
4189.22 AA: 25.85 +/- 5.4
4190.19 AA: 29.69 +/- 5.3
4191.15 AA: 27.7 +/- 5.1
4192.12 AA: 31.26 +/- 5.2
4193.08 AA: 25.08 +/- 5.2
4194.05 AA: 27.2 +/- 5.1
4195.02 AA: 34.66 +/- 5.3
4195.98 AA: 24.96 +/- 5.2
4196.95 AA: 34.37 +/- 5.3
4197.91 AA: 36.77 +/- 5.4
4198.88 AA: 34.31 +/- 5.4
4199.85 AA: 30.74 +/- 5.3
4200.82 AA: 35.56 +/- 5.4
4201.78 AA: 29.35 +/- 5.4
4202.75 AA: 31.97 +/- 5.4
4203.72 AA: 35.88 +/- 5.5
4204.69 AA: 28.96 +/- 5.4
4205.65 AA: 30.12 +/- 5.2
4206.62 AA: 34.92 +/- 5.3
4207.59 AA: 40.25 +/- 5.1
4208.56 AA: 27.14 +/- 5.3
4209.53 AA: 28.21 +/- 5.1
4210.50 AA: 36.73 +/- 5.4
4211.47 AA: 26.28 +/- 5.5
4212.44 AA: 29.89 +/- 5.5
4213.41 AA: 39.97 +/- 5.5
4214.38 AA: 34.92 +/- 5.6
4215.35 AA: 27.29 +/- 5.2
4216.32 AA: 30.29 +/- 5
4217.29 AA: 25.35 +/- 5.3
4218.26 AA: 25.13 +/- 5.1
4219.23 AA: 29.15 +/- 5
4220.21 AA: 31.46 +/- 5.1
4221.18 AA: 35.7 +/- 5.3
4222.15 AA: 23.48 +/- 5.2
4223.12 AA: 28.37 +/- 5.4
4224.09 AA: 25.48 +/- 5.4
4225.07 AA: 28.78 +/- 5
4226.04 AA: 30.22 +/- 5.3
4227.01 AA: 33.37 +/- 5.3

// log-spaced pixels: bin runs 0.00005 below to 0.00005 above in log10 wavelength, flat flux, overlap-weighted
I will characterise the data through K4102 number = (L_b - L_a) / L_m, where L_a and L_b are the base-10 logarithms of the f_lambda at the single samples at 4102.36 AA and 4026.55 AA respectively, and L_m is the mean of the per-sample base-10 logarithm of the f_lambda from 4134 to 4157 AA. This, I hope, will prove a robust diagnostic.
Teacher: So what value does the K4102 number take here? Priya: 0.13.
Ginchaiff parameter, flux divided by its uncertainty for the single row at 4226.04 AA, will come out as 5.7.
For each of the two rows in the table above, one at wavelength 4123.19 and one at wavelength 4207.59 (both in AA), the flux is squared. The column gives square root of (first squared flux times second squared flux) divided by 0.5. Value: 2613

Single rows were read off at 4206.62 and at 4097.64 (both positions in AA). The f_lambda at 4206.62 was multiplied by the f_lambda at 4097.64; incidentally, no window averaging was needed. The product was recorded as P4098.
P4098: 852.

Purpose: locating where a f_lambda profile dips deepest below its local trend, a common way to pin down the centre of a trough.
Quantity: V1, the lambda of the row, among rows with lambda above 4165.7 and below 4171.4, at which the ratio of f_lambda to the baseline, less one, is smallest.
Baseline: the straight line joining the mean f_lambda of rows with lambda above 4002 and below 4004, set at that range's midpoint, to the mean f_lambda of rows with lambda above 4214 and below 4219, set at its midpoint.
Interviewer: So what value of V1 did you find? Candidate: 4166.14 AA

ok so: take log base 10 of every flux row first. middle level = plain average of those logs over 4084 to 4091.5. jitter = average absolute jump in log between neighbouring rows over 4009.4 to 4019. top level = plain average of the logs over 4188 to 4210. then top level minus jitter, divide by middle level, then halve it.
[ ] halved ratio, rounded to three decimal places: 0.484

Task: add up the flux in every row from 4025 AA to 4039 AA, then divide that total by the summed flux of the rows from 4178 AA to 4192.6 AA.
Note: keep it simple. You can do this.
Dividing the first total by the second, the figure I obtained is 1.01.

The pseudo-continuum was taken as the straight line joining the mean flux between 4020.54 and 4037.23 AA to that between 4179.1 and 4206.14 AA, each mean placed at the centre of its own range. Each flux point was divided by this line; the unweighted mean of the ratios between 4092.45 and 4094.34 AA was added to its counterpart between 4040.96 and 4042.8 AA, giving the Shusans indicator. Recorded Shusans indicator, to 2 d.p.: 2.02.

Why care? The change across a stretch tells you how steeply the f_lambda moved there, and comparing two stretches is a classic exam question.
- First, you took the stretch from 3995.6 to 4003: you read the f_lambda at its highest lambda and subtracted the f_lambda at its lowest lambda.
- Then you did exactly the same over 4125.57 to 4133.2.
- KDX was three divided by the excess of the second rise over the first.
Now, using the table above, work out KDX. -0.4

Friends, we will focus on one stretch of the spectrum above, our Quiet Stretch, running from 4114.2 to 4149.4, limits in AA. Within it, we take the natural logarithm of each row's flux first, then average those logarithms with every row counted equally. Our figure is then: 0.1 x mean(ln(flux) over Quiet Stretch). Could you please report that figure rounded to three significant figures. 0.343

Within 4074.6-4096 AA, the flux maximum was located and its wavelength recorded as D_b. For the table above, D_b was 4080.69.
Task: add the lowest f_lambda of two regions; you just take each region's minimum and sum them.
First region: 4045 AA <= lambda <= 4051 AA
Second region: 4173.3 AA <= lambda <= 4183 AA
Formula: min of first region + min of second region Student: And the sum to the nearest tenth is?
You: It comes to 47.6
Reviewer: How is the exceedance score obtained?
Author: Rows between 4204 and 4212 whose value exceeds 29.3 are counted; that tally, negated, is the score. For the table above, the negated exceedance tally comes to -4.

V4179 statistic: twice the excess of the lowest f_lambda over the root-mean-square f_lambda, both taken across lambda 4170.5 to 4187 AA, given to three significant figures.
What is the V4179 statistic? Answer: -18.7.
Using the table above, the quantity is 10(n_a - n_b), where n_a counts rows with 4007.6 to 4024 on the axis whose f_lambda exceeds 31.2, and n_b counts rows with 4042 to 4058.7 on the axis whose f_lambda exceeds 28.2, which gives -20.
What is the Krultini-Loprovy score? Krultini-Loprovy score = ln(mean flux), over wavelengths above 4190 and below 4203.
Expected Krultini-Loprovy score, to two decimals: 3.43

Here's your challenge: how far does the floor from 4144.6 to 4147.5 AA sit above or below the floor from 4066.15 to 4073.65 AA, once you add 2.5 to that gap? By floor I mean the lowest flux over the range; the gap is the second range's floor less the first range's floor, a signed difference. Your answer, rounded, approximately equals 12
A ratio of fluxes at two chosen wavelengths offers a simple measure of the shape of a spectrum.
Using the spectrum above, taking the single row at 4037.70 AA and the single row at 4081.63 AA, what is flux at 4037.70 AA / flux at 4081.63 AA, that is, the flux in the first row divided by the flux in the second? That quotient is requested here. 1.01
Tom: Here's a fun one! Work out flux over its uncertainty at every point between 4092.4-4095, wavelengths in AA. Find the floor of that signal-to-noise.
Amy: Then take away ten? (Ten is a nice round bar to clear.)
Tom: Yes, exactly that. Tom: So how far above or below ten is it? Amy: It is -6.2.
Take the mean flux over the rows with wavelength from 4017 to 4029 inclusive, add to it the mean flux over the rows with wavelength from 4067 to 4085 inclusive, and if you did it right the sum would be 57.8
